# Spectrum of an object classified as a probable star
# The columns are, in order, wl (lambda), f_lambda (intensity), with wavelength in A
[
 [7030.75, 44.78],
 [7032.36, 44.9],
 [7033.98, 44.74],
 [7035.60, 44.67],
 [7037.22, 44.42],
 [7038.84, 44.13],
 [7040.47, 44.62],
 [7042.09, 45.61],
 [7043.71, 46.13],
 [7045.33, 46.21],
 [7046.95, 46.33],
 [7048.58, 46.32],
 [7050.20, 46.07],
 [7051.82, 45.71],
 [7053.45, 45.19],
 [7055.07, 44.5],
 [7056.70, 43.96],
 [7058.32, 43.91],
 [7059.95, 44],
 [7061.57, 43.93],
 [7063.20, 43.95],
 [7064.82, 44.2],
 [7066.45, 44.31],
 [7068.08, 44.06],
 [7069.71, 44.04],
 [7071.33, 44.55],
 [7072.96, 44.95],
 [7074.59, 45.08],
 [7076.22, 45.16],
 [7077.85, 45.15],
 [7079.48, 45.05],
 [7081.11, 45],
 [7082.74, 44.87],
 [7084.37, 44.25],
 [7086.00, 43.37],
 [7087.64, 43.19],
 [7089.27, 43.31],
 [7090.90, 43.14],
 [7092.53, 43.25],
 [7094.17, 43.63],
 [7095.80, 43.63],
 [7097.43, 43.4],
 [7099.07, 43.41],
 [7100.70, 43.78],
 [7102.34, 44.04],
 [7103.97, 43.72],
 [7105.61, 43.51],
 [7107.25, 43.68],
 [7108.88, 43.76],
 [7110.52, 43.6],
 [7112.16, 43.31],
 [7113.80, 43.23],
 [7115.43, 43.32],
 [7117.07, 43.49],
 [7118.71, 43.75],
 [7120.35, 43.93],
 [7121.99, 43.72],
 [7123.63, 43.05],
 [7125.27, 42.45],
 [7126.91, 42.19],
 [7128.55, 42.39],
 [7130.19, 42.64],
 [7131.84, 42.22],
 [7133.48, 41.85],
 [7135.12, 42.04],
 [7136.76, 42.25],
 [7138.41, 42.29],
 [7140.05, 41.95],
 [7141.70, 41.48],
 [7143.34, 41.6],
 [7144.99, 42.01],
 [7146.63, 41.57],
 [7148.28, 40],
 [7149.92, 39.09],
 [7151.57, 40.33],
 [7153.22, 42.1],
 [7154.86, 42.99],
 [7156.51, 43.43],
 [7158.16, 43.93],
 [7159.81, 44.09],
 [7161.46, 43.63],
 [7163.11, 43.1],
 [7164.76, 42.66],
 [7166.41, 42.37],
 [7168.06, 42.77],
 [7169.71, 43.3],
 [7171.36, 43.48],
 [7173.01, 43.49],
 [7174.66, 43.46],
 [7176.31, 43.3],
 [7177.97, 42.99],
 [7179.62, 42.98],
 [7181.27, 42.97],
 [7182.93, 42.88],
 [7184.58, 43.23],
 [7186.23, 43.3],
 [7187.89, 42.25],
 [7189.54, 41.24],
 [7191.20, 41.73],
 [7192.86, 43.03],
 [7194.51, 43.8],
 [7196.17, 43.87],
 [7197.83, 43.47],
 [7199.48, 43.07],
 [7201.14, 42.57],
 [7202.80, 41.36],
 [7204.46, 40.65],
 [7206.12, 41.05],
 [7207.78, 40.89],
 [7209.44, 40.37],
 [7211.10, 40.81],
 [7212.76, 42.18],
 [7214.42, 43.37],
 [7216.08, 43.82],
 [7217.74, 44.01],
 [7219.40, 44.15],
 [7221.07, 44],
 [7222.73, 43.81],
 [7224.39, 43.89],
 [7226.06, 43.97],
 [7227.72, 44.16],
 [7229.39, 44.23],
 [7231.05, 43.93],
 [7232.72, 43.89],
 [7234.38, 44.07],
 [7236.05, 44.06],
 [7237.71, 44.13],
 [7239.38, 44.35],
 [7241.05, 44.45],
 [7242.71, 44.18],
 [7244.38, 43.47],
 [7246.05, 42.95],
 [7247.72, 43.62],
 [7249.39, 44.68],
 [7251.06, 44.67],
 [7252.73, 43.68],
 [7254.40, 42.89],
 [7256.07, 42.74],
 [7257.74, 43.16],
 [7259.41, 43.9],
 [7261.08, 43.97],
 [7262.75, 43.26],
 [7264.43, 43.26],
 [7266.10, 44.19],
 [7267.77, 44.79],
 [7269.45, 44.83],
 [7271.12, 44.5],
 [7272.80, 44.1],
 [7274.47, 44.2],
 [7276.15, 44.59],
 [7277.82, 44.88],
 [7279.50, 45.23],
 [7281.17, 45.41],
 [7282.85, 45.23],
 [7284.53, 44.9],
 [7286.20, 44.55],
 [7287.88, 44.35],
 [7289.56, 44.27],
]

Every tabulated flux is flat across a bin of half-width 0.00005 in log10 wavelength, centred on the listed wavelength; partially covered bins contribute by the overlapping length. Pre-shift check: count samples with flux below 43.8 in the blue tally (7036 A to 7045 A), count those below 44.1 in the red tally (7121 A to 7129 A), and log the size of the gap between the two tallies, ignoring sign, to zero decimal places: 5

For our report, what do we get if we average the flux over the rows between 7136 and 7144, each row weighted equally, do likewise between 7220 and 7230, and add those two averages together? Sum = 85.9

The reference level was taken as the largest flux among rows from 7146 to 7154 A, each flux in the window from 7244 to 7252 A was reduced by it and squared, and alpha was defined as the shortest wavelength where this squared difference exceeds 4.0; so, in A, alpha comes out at 7249.39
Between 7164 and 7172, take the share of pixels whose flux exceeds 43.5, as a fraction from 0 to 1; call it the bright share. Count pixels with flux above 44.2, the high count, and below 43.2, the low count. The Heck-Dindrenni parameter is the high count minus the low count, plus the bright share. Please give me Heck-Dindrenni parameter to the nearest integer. -3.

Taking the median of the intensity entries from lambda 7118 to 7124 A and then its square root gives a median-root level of 6.61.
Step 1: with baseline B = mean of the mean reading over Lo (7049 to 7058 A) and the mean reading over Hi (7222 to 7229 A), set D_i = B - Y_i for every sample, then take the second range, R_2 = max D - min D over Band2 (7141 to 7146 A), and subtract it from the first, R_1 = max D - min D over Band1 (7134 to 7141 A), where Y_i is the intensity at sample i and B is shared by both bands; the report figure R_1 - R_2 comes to -0.19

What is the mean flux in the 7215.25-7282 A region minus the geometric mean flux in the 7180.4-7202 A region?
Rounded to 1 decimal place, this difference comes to 1.2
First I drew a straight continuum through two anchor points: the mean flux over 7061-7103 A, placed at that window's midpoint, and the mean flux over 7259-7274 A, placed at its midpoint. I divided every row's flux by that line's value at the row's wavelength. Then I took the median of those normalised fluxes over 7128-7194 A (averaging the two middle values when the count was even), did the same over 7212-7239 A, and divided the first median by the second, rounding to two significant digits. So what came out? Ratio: 0.97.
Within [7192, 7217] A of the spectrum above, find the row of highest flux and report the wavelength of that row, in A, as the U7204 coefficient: 7196.17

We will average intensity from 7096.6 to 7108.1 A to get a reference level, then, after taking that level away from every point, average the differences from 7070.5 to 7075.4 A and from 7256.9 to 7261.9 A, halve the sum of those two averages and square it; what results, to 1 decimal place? 0.4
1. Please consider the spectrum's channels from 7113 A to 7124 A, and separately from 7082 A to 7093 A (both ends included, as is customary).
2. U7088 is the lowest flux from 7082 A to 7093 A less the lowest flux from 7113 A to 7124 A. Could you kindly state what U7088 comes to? 0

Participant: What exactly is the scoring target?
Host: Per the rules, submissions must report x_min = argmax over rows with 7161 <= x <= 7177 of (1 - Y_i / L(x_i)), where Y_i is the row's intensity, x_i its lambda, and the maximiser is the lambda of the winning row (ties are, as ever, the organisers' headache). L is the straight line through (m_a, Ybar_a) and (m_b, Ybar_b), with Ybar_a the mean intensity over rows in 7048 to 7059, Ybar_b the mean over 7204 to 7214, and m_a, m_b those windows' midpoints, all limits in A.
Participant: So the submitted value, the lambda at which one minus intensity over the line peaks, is 7166.41 A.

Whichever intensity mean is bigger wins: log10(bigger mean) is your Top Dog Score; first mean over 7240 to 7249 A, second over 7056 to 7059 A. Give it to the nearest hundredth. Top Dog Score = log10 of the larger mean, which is 1.64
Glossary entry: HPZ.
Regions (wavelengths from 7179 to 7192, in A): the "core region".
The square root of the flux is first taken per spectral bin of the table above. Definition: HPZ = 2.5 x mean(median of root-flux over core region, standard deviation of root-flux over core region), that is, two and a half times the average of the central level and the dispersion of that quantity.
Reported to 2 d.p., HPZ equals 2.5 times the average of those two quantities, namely 8.26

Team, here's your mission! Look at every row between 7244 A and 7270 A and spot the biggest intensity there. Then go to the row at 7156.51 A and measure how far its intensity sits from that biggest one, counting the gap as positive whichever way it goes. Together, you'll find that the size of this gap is 1.4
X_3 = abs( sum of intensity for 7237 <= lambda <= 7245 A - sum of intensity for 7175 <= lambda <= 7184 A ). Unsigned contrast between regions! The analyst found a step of 5.5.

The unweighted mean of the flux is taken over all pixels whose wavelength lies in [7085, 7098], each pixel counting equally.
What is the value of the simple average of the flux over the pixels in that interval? 43.4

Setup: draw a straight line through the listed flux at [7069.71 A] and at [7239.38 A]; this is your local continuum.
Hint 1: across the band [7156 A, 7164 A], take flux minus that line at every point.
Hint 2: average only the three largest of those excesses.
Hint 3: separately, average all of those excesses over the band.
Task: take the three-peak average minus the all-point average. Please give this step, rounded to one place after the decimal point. 0.2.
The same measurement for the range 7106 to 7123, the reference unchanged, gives 0.2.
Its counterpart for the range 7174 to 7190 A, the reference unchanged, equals 0.5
